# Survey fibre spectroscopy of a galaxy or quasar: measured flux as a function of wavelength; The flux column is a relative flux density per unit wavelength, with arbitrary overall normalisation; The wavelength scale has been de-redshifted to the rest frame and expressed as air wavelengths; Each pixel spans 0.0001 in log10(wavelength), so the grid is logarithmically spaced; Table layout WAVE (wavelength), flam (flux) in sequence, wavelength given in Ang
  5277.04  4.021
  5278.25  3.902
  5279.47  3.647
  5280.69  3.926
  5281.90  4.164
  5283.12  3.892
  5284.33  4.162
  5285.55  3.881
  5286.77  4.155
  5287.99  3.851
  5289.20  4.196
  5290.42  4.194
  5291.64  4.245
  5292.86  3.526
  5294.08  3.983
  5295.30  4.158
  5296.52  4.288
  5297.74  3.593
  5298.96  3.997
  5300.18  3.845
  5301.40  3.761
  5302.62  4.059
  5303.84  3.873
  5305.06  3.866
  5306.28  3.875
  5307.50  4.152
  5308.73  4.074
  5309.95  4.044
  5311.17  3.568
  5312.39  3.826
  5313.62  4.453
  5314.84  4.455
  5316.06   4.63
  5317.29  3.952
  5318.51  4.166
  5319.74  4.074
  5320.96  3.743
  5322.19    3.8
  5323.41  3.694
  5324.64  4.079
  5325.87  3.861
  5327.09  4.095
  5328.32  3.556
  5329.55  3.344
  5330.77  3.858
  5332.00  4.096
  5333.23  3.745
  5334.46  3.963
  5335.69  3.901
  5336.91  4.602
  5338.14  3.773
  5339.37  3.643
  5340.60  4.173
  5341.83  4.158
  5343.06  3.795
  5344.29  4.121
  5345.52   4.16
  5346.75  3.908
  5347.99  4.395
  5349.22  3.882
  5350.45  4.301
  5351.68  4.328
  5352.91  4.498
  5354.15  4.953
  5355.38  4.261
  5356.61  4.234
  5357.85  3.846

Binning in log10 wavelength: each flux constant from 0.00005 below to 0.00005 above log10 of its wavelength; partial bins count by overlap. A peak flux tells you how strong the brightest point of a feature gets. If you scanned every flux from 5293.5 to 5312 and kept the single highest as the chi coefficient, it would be 4.288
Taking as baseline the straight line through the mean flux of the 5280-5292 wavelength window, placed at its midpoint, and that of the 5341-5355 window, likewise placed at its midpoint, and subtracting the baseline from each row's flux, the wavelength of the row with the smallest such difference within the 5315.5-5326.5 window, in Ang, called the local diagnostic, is 5323.41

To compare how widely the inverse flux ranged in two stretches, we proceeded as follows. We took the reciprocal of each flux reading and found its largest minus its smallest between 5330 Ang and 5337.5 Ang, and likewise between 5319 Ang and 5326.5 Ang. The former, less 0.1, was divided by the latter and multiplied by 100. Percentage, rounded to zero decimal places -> -197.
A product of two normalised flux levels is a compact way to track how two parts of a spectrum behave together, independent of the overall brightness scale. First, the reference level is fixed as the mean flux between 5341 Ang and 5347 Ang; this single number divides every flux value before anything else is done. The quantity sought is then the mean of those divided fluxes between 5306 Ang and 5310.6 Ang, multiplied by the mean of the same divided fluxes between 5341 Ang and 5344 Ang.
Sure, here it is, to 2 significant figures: 0.99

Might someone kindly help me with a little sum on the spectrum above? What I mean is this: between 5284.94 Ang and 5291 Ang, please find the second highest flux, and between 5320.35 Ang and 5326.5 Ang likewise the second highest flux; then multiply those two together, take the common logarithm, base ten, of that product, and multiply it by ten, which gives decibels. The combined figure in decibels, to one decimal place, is 12.1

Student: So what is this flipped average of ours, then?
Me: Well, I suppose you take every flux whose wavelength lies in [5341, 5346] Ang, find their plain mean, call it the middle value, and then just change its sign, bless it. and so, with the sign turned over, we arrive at -4.06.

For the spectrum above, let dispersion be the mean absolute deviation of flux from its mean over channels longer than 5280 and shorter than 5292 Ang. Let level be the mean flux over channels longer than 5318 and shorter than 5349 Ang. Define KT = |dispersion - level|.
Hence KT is 3.80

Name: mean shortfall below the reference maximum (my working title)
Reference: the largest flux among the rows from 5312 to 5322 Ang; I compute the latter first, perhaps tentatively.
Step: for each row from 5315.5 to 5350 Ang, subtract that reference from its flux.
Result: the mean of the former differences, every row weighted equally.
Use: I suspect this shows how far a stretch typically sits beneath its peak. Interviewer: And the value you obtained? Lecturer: -0.66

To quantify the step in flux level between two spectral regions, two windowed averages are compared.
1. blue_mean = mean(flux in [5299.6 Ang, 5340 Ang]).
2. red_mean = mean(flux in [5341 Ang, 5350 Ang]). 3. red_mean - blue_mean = 0.11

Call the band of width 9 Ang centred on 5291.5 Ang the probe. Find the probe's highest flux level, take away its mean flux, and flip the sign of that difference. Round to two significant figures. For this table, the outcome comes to -0.22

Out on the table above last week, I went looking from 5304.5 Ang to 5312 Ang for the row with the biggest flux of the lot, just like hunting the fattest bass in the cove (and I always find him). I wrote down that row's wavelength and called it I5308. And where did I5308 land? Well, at 5307.50 Ang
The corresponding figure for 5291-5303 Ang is 5296.52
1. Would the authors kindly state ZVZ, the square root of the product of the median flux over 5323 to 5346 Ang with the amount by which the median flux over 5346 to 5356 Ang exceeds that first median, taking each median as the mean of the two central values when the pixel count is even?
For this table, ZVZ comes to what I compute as 1.27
